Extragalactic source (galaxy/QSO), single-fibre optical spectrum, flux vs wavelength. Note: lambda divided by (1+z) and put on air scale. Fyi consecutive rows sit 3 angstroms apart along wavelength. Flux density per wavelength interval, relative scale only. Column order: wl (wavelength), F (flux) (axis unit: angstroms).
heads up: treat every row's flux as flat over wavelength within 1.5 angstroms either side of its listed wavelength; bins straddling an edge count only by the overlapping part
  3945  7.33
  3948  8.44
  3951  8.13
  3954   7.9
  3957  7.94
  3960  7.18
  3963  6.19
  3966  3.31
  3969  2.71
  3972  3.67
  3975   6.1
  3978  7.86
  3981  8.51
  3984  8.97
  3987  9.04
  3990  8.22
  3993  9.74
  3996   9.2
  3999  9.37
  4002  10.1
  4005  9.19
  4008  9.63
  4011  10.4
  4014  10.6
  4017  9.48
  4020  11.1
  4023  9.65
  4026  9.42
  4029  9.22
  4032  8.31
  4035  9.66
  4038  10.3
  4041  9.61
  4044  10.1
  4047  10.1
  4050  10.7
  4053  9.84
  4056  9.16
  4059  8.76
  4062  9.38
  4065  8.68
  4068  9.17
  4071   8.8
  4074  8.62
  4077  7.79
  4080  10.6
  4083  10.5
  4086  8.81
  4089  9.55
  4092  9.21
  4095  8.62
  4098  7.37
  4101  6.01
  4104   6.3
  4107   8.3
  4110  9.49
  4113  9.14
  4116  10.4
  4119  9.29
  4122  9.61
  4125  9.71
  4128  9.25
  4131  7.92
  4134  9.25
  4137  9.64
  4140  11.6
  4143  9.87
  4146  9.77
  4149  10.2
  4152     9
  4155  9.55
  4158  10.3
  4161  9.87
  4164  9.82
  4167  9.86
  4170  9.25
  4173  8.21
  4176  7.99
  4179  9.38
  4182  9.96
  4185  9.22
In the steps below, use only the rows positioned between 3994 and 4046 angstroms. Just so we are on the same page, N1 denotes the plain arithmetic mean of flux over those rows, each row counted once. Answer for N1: 9.7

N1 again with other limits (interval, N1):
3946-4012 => 7.8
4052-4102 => 8.9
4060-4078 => 8.7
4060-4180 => 9.2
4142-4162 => 9.8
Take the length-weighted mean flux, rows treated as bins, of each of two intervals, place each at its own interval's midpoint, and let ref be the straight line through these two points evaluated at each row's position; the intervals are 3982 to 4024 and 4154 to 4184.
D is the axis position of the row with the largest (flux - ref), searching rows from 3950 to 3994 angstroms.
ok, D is 3993 angstroms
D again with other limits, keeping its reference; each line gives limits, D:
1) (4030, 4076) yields 4050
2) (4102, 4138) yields 4116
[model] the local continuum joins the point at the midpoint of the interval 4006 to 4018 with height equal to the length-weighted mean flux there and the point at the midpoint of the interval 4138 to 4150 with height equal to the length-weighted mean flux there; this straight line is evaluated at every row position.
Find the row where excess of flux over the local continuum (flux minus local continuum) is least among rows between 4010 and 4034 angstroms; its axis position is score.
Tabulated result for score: 4032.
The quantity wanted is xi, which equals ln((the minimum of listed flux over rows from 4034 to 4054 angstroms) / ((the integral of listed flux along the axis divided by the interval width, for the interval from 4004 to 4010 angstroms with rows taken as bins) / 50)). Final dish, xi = 3.92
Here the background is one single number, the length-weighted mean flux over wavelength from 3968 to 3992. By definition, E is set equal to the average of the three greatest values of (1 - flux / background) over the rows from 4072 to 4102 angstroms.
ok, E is 0.00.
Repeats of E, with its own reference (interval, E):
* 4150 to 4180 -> -0.19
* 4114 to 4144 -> -0.25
